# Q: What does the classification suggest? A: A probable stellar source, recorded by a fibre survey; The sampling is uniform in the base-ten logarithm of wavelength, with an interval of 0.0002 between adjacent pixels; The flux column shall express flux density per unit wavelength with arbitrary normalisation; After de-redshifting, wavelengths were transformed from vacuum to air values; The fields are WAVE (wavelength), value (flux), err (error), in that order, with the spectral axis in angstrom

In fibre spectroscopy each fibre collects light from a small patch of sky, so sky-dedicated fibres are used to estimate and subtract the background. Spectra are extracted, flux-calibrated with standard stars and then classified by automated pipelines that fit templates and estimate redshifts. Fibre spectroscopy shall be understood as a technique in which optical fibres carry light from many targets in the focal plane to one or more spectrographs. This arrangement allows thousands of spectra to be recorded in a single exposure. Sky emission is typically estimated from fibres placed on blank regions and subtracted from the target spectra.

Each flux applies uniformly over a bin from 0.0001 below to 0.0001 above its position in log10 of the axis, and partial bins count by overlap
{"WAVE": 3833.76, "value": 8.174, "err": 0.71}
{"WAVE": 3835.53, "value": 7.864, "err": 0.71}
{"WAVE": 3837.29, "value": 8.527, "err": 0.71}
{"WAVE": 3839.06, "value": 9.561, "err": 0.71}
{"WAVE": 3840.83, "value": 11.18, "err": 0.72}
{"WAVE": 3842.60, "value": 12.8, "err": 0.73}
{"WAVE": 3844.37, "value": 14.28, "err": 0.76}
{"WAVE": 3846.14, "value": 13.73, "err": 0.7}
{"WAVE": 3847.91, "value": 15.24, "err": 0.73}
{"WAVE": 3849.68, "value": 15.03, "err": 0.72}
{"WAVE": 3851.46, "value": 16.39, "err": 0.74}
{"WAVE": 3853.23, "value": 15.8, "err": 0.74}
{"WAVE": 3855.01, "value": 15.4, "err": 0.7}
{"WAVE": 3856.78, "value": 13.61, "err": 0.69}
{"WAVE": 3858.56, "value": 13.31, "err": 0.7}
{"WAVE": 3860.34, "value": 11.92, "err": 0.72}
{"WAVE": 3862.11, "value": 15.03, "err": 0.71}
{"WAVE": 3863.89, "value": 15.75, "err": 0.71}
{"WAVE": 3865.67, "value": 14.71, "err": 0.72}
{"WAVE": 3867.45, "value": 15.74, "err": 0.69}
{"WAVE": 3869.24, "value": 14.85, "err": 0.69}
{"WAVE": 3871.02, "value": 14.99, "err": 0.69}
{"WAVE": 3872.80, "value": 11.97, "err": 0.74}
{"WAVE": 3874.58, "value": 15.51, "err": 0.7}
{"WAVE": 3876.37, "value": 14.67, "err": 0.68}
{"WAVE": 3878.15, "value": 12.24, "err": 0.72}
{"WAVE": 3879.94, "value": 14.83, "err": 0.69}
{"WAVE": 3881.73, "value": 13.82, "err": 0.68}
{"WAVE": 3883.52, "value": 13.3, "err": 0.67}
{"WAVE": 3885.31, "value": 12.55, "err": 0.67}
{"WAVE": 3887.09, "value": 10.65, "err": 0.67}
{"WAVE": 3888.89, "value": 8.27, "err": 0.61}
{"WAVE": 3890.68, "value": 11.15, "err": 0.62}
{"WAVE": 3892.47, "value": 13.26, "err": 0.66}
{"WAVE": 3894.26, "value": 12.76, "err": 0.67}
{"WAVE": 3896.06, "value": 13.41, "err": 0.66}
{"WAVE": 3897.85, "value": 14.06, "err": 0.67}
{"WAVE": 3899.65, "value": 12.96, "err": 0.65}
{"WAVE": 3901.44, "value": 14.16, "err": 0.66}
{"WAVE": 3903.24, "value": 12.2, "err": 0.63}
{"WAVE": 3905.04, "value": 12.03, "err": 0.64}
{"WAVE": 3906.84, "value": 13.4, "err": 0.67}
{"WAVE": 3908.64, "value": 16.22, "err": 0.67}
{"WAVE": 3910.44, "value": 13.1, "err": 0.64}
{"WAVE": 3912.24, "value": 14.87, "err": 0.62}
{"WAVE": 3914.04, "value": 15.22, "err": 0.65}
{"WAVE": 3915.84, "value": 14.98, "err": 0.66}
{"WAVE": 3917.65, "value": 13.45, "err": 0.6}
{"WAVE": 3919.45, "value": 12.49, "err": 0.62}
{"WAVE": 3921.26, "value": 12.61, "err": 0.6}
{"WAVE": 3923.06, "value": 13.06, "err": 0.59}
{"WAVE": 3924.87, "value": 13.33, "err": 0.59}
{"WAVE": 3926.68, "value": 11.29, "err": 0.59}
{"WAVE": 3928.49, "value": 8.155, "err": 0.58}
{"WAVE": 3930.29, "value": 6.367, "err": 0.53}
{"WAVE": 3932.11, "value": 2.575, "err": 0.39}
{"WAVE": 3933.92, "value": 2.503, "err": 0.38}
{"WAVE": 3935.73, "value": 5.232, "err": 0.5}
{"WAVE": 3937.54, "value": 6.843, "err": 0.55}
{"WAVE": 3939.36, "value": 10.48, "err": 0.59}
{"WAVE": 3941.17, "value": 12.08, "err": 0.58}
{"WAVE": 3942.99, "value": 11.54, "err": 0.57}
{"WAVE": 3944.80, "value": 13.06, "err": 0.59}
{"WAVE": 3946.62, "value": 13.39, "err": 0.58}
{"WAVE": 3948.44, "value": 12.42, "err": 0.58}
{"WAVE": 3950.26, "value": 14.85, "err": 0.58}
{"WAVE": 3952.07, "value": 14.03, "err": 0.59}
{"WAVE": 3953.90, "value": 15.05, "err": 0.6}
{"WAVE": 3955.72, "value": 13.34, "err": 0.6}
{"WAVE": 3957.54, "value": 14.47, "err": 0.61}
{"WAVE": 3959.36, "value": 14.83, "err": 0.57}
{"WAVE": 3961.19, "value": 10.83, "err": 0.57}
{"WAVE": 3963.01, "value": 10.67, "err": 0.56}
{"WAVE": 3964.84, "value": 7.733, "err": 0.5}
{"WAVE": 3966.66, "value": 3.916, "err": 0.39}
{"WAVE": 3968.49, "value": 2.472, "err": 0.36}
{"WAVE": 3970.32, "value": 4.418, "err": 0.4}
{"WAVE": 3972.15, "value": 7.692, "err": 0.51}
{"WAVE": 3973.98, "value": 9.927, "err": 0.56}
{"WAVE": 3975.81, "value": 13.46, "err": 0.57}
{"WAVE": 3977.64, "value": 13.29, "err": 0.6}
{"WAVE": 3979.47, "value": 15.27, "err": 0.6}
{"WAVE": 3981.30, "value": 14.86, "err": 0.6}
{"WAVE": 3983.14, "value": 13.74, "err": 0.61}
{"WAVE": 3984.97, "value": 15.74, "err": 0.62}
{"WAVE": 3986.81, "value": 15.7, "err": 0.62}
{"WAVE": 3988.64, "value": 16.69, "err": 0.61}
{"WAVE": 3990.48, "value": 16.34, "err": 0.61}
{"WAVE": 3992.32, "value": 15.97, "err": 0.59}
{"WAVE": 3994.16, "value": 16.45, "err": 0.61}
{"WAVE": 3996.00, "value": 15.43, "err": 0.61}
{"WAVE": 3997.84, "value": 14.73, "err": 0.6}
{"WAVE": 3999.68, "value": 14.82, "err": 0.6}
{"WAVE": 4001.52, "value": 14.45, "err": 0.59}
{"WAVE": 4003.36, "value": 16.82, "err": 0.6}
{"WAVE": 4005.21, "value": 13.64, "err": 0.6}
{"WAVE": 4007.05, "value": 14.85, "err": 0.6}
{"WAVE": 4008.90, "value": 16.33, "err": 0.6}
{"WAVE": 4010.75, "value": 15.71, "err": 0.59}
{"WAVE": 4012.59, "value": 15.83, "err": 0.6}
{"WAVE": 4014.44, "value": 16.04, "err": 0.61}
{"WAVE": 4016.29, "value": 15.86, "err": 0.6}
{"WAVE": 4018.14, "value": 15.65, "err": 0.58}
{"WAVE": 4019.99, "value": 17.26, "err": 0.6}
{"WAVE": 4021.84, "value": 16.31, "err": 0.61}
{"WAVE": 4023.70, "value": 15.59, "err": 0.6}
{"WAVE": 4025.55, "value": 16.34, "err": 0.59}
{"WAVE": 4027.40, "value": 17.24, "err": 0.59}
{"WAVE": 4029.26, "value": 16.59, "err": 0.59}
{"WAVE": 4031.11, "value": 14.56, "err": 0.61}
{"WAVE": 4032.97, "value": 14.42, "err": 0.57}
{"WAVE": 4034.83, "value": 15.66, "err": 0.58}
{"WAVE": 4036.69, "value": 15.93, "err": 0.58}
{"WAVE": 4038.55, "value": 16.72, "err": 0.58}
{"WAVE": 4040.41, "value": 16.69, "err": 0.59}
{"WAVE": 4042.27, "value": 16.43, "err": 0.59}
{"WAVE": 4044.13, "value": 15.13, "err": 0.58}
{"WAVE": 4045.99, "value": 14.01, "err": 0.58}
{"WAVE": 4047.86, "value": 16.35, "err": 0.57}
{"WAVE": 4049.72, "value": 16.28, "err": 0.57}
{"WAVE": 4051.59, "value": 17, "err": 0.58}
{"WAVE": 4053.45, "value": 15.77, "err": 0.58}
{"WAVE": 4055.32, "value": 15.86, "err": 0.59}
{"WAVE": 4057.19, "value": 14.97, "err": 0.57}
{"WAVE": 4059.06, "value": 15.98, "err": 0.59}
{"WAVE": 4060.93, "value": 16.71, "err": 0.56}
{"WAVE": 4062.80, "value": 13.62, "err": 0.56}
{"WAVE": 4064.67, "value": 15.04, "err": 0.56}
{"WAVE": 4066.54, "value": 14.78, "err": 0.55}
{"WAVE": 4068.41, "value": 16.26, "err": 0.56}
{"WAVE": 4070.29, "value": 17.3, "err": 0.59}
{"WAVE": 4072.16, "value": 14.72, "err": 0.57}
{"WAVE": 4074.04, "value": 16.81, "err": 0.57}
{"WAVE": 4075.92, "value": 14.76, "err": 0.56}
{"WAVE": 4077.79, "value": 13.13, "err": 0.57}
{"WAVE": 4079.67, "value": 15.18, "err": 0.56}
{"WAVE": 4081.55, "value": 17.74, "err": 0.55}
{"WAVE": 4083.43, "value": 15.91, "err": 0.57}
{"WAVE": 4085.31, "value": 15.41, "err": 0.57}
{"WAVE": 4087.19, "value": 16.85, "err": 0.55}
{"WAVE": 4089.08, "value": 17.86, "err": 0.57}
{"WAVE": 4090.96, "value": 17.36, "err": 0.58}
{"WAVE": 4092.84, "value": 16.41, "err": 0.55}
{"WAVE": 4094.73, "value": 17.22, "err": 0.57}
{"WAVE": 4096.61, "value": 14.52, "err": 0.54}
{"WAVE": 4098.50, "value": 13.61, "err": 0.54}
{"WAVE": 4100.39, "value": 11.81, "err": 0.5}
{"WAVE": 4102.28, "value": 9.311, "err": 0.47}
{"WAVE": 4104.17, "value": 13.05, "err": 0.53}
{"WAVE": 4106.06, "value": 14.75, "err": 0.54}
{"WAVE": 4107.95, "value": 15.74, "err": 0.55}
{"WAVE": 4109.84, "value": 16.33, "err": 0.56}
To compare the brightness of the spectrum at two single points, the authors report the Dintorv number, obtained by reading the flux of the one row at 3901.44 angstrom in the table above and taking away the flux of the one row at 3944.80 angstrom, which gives 1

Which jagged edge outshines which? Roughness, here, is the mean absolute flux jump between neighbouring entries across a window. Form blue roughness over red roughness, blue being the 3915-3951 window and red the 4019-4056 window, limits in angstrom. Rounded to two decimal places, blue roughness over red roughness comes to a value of 1.89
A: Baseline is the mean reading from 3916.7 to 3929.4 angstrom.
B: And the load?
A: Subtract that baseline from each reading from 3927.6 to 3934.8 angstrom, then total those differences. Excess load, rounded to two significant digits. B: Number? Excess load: -29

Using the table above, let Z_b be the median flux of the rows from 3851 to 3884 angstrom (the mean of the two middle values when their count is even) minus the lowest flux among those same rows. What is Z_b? 2.9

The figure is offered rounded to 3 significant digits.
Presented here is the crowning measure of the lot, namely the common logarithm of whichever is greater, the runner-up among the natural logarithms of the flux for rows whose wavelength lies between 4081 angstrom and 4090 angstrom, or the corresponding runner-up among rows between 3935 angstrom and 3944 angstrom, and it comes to 0.459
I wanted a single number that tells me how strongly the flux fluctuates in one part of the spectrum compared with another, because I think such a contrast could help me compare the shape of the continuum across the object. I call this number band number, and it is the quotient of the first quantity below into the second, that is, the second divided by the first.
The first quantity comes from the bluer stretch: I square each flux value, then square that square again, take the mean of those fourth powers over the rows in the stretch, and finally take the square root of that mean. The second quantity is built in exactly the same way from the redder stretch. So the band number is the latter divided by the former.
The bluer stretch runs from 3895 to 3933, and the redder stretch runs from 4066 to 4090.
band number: 1.49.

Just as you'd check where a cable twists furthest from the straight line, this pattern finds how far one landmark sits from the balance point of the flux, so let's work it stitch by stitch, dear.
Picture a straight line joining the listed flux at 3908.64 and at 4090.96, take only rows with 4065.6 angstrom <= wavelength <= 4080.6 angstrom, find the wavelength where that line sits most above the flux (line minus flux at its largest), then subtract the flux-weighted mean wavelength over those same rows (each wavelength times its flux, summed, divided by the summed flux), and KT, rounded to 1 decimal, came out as 4.8 angstrom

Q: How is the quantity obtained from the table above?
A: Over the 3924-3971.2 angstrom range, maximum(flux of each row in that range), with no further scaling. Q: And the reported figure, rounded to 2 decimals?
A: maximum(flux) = 15.05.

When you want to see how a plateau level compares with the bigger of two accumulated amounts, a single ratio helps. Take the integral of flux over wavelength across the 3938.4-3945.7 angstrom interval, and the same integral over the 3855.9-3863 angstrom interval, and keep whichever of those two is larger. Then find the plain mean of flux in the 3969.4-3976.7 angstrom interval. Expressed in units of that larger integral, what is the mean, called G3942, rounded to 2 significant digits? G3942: 0.093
